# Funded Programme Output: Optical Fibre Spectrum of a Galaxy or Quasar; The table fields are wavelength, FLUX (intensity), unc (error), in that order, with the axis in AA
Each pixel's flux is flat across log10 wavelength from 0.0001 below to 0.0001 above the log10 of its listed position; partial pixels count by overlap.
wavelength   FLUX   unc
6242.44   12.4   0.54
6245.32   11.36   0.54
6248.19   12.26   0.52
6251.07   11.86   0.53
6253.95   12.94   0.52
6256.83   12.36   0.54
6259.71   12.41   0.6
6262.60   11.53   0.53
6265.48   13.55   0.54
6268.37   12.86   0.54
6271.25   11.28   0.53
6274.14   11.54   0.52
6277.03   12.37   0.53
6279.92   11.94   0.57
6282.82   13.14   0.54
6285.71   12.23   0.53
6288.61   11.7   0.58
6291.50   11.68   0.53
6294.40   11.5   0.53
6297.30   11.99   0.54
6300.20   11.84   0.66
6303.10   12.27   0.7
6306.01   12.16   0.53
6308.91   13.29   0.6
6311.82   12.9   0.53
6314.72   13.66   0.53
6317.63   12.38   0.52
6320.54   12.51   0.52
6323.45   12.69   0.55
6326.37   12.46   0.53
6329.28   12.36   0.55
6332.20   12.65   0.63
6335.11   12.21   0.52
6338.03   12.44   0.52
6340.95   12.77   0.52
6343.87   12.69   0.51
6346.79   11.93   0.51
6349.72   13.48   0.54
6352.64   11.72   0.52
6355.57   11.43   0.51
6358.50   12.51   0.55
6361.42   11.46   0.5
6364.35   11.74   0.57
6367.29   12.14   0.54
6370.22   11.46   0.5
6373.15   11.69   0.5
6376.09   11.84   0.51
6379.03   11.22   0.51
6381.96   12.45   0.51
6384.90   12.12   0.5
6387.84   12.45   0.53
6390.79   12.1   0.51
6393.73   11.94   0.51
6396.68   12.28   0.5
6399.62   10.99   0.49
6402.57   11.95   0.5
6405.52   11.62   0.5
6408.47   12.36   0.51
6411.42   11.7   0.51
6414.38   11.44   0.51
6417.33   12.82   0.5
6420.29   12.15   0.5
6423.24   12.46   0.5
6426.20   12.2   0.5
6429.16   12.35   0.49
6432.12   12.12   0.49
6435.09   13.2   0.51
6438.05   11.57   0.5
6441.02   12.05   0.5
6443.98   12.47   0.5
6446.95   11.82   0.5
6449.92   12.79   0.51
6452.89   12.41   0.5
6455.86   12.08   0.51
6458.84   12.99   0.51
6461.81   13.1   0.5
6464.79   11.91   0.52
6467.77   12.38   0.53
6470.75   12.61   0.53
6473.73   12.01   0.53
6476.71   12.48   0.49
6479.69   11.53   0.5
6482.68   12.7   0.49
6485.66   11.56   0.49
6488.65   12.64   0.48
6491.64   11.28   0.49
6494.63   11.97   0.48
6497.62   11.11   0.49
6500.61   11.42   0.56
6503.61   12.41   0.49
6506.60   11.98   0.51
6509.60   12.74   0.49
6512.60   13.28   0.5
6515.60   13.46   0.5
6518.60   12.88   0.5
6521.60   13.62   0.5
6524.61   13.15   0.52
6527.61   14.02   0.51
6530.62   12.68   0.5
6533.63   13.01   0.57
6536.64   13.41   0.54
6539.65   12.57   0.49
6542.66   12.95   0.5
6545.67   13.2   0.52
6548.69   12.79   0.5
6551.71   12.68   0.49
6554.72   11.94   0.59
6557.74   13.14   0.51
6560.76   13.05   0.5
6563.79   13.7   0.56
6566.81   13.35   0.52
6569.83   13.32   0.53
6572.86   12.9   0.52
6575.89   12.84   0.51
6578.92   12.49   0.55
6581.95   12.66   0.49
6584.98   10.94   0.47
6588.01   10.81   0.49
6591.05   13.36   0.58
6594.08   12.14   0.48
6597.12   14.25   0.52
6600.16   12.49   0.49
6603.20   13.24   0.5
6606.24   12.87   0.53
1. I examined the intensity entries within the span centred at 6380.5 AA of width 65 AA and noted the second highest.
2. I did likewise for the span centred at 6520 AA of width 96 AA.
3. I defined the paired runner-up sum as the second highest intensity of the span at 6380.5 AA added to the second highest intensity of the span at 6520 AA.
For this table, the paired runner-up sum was 26.2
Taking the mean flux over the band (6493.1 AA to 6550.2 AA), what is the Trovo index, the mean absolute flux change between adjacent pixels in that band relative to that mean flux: 0.046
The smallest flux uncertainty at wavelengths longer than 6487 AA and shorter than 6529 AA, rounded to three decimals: 0.480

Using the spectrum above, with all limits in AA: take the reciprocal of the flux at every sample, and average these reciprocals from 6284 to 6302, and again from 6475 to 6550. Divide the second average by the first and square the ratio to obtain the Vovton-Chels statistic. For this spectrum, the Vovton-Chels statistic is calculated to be 0.89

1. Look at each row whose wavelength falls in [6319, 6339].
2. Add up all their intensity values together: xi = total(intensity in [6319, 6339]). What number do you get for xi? 87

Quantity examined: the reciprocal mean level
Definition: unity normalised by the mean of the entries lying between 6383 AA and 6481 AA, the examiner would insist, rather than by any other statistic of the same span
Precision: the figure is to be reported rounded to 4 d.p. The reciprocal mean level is 0.0820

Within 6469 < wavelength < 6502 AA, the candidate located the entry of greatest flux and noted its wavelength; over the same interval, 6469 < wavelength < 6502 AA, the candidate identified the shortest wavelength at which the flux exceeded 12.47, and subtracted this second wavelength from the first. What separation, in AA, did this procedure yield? 11.9 AA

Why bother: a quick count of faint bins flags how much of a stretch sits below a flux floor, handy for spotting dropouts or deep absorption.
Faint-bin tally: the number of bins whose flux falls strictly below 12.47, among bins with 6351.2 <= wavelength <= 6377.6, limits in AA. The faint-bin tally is 8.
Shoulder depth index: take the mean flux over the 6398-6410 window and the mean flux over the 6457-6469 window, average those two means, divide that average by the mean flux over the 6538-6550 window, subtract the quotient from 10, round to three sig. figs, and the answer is 9.06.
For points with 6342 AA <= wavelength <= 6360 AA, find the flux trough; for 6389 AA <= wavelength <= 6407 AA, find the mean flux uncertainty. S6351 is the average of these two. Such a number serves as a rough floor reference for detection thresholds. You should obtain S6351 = 5.97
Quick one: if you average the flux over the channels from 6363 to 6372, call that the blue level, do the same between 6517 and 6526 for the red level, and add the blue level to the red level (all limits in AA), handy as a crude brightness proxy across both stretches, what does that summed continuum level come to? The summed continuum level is 25.0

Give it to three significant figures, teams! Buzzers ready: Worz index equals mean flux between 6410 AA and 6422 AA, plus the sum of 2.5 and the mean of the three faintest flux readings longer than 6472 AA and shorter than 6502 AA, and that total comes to 25.8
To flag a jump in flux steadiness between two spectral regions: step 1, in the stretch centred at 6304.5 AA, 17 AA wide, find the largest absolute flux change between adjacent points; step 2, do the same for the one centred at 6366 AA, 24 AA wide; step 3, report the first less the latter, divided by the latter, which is 0.0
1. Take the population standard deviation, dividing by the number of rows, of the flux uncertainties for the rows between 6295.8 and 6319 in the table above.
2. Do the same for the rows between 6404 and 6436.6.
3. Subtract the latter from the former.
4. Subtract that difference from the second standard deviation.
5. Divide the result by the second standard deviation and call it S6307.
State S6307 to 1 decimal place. -7.1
